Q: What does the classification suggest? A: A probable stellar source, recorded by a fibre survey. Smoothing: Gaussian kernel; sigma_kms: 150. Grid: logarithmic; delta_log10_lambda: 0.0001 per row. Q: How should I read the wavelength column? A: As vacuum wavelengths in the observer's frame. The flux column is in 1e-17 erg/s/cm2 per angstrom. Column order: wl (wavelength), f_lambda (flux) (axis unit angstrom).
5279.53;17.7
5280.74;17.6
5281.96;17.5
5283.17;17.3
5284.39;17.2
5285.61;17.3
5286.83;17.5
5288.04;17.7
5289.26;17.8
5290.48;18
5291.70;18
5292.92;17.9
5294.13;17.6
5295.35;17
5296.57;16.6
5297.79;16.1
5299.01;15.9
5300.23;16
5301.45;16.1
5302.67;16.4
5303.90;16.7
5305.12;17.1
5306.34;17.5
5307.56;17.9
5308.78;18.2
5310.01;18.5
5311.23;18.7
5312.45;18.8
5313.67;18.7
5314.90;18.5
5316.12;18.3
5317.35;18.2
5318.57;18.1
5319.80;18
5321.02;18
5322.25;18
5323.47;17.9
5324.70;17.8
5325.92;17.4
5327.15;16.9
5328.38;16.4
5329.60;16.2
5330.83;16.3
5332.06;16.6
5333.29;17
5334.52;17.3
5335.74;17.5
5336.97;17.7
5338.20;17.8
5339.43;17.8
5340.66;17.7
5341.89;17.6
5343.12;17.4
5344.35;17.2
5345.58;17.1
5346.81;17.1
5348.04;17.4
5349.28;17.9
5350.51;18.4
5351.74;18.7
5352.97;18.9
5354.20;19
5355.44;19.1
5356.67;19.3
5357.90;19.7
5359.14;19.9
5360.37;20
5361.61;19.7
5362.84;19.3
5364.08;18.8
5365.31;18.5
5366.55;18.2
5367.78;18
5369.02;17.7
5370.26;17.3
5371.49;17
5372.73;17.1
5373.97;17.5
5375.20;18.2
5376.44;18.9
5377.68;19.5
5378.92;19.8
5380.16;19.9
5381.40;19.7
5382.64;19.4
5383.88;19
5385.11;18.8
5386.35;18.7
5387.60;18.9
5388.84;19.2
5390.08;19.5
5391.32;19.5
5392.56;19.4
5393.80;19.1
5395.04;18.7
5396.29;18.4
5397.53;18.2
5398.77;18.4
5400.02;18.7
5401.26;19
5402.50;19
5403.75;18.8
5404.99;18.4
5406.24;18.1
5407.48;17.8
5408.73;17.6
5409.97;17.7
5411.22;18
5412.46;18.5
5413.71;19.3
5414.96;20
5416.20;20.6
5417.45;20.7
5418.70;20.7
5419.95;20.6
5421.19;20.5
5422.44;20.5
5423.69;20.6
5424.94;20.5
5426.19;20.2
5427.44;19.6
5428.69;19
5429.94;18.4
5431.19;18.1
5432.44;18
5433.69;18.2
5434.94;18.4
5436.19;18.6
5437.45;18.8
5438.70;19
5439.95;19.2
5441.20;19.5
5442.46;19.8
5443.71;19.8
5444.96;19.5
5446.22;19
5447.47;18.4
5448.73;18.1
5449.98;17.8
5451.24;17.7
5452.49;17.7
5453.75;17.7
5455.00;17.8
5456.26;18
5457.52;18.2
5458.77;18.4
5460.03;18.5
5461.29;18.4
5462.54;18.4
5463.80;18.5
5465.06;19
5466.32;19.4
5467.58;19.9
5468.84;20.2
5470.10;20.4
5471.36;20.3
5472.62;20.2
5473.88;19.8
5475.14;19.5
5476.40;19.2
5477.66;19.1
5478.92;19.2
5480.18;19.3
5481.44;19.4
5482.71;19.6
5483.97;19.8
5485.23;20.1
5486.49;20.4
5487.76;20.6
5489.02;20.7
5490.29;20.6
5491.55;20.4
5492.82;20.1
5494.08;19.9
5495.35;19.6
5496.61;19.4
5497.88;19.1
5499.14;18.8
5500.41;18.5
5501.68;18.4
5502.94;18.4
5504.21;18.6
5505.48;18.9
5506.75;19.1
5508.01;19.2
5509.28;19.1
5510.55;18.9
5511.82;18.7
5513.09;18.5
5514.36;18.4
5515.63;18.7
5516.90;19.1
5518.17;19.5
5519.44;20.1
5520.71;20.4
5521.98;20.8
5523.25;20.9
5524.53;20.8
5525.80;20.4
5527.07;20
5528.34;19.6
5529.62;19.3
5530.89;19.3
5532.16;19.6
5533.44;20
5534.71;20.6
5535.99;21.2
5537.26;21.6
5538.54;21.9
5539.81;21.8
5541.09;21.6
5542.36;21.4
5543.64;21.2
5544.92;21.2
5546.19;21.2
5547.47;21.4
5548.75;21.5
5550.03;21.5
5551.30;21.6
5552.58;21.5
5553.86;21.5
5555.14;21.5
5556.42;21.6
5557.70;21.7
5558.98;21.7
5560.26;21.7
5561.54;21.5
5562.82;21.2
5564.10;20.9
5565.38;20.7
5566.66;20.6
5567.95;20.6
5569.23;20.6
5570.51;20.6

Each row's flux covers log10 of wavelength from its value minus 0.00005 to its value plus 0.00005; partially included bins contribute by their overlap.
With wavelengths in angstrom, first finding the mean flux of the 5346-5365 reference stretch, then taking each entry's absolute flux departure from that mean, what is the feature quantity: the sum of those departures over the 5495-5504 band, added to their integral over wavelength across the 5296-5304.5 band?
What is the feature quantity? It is 25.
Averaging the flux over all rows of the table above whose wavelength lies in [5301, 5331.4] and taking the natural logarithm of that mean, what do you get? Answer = 2.87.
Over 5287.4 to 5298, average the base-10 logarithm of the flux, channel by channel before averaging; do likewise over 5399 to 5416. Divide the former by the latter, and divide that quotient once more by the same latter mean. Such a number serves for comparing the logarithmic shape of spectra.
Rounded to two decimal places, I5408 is 0.77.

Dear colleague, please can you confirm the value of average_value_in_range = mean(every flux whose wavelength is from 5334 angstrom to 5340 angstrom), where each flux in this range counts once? 17.6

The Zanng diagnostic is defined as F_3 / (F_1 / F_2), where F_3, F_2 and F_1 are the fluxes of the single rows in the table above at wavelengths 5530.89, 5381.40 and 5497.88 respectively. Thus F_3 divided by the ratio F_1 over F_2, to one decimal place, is 19.9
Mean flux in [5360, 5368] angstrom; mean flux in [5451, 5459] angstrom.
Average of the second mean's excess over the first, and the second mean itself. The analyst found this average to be 8.5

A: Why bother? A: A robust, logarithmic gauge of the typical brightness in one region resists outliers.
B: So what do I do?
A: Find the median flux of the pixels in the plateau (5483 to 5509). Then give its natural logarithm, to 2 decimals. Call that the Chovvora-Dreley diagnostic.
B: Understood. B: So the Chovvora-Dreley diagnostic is 2.97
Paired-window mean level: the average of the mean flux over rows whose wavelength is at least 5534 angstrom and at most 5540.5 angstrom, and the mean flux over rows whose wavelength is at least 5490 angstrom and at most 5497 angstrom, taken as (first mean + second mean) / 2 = 20.7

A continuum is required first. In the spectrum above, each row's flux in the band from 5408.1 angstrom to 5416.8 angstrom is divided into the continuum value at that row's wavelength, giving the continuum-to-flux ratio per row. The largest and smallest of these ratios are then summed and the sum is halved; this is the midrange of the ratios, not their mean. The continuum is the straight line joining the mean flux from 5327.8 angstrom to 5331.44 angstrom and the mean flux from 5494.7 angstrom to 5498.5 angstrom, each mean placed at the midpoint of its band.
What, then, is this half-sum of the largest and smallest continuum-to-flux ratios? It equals 0.94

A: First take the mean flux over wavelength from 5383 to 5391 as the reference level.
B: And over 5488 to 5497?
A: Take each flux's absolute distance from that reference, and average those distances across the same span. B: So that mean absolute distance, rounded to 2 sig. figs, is 1.1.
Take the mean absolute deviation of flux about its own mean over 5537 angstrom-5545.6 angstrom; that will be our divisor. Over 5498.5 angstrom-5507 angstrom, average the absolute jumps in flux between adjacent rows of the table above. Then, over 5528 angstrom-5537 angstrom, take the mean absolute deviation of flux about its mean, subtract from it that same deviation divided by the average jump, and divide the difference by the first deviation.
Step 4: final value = -11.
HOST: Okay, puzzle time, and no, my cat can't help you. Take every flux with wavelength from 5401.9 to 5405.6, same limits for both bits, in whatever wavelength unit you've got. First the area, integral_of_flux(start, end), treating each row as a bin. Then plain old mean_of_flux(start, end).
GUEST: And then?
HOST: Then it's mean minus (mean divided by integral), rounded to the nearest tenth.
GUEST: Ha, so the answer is 18.5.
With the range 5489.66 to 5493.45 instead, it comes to 20.1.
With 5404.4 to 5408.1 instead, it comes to 17.8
